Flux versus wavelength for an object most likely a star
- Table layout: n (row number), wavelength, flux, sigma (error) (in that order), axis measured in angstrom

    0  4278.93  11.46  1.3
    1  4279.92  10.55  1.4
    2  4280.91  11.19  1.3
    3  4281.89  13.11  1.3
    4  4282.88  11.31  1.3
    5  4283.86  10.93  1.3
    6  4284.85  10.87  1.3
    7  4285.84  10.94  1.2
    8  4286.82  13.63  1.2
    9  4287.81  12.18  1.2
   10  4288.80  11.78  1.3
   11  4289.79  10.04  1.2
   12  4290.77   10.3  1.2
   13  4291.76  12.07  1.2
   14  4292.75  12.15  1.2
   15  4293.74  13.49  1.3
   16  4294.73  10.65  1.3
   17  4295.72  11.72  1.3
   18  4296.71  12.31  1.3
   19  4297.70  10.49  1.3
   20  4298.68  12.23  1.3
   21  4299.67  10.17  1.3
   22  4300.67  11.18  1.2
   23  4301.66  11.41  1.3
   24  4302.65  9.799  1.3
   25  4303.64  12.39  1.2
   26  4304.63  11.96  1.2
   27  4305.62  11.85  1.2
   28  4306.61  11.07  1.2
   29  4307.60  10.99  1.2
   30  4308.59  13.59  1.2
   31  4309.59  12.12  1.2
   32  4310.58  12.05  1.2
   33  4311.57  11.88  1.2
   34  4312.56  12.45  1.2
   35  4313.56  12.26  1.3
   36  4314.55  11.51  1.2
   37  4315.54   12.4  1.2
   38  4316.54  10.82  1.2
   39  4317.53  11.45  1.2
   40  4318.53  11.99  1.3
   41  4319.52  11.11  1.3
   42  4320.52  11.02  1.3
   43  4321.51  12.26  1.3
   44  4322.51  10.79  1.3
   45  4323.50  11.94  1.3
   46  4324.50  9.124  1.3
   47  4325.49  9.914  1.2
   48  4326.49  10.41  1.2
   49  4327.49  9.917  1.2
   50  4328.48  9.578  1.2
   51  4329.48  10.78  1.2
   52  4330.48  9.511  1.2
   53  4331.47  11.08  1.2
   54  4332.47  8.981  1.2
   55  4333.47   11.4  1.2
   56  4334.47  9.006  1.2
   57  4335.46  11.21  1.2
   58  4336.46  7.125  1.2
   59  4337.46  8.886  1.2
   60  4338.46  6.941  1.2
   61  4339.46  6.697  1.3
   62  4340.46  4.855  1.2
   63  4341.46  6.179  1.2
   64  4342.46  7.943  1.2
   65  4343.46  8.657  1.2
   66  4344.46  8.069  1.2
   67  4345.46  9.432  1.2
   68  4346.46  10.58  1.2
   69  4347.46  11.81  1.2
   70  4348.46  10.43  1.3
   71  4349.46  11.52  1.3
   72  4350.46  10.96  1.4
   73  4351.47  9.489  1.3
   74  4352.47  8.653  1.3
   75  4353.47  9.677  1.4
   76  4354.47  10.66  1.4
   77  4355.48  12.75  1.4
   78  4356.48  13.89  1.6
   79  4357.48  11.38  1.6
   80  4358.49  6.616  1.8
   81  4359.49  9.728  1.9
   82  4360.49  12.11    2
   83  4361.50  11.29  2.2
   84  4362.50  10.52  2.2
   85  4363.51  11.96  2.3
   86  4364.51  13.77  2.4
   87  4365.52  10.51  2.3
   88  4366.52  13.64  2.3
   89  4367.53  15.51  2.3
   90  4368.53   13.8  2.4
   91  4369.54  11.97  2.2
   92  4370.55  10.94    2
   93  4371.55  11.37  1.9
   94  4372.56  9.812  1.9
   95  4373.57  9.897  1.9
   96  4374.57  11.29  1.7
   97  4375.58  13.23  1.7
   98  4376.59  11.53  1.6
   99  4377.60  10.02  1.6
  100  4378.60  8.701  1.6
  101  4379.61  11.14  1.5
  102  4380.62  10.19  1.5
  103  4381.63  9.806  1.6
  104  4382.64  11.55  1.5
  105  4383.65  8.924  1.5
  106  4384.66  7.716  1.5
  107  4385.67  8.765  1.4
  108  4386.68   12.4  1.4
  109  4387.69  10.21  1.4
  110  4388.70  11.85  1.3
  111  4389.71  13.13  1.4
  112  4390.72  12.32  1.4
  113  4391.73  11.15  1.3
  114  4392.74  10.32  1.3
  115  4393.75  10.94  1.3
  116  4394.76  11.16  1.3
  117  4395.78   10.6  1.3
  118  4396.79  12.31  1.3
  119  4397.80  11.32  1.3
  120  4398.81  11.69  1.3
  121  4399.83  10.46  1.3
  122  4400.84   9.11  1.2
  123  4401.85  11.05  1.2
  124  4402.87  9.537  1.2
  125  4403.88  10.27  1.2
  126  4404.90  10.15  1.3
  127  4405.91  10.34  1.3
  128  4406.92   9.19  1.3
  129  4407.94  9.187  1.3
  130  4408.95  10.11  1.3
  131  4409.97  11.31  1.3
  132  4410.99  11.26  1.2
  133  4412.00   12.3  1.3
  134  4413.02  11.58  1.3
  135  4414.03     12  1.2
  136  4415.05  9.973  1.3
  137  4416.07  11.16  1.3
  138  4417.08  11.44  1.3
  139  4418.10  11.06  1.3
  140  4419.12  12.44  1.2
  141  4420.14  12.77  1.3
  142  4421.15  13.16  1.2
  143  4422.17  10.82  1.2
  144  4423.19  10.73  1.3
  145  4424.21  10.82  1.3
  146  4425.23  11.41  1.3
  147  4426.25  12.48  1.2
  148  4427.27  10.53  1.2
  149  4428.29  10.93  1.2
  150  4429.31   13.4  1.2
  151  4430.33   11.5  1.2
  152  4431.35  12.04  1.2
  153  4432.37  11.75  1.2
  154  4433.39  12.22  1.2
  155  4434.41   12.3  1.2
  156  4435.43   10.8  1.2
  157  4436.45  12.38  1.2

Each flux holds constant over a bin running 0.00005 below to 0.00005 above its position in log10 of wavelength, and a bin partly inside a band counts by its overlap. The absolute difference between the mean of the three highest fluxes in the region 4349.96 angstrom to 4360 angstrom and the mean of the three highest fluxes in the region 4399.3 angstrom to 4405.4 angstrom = 2.1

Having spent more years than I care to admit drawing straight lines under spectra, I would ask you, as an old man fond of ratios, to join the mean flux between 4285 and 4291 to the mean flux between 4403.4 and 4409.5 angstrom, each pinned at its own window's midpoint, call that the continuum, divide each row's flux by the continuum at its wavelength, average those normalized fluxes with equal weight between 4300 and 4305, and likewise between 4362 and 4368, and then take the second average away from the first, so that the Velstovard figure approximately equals -0.21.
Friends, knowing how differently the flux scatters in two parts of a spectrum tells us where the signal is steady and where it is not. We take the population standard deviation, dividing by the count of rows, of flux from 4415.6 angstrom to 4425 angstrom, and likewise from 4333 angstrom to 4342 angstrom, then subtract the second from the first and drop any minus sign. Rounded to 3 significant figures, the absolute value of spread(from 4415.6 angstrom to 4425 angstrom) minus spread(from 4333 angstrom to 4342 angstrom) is 1.24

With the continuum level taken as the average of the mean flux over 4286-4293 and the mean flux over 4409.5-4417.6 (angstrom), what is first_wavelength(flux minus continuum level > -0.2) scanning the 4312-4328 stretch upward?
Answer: 4312.56 angstrom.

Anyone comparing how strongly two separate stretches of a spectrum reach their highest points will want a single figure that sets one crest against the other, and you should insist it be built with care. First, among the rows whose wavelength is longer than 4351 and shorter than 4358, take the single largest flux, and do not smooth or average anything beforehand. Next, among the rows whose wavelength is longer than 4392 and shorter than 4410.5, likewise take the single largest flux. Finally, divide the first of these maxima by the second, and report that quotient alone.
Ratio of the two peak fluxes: 1.13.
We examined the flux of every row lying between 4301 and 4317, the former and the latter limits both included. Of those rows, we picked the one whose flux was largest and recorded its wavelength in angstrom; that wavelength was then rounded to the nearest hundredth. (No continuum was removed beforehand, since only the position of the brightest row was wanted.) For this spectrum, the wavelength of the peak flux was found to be 4308.59 angstrom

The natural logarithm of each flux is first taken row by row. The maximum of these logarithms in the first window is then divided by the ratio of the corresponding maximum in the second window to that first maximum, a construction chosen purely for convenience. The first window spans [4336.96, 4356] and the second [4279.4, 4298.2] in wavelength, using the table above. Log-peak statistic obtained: 2.48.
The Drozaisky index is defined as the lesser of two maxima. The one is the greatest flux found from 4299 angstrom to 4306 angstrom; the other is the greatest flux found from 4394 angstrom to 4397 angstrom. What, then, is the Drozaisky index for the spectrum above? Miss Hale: 12.3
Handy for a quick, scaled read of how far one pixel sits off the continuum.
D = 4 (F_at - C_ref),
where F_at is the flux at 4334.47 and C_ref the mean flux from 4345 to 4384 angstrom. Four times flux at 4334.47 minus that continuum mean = -8.2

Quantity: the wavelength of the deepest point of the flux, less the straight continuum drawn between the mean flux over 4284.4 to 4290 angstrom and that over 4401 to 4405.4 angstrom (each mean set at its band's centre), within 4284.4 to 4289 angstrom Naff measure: 4284.85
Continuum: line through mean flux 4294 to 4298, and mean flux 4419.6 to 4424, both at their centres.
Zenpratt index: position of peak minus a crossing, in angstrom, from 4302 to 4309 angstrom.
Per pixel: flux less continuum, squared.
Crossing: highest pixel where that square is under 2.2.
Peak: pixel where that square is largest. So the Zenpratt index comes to 1.0 angstrom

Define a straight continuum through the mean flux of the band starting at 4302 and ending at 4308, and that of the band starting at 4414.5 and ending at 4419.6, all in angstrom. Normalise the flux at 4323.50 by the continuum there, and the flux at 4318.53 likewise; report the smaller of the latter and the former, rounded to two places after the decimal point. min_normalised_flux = 1.05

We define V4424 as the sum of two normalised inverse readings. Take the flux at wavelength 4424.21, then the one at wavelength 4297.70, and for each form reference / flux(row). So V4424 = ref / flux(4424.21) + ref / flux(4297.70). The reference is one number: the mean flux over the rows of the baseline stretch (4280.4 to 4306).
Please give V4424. 2.17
